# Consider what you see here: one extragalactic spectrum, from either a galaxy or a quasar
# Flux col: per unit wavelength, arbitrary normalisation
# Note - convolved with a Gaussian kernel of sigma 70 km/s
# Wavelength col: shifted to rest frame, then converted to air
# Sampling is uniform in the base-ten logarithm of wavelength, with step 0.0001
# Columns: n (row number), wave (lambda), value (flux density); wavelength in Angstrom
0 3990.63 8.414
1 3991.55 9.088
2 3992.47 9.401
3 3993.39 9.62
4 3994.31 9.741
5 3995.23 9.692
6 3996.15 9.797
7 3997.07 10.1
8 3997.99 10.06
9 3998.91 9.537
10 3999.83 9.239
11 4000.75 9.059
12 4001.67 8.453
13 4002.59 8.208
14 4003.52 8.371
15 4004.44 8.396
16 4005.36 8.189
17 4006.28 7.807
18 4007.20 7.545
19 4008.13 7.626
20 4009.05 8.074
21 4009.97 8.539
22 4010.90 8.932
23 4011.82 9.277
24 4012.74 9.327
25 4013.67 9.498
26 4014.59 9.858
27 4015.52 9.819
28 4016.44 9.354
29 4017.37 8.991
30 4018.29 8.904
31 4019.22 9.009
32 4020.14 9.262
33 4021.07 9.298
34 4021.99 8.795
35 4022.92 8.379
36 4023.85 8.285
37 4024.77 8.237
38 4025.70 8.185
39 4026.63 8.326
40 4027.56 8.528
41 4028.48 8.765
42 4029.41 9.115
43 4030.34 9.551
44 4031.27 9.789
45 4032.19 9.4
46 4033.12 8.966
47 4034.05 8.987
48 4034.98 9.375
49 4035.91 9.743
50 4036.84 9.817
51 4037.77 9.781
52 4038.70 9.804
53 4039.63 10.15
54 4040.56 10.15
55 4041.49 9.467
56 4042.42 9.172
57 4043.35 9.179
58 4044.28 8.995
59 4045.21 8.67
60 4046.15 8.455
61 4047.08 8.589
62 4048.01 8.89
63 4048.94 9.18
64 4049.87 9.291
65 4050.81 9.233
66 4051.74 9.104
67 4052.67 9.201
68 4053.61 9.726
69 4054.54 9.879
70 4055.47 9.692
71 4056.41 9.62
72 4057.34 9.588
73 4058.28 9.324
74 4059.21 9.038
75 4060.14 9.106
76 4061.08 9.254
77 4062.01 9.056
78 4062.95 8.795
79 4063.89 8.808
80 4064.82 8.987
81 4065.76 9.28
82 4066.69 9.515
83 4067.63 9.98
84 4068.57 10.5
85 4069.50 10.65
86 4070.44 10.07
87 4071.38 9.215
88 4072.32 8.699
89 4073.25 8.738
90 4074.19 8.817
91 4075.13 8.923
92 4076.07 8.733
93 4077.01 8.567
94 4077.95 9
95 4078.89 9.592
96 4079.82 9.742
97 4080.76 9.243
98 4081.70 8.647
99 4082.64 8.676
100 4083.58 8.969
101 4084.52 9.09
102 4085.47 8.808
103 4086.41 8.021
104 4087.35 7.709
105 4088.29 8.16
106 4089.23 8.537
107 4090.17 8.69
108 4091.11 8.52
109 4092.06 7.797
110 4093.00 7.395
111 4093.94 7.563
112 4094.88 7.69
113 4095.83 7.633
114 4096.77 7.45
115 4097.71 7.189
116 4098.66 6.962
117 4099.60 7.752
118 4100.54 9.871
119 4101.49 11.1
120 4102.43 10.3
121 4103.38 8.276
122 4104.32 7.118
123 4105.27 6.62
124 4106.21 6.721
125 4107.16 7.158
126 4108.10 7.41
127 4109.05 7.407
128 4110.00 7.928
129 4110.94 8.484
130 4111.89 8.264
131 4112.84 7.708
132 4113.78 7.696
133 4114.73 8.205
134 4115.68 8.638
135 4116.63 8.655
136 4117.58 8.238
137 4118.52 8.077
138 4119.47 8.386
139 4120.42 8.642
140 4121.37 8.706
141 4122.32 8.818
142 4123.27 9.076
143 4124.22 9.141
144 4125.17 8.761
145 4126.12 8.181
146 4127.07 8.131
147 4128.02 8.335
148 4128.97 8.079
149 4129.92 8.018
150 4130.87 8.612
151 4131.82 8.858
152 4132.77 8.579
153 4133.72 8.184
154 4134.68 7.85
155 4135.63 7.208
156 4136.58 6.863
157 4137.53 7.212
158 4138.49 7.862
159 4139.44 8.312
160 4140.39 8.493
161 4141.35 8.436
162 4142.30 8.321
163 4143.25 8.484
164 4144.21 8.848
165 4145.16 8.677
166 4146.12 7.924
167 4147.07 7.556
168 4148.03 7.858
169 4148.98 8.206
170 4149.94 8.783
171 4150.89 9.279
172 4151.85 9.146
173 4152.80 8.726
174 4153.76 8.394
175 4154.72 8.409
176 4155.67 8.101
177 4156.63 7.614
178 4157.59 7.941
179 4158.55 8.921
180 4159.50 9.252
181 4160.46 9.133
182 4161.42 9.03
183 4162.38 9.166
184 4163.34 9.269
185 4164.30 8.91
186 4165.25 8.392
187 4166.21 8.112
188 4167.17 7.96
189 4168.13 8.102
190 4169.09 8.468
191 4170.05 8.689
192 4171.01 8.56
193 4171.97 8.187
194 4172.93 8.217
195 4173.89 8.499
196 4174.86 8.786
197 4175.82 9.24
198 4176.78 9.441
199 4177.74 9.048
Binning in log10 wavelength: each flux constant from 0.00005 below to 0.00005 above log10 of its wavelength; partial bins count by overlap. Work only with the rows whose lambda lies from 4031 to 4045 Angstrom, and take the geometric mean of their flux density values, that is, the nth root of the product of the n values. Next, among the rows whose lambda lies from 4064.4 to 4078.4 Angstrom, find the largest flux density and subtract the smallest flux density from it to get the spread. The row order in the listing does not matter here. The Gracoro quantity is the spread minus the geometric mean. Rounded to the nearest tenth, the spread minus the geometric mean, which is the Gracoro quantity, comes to -7.4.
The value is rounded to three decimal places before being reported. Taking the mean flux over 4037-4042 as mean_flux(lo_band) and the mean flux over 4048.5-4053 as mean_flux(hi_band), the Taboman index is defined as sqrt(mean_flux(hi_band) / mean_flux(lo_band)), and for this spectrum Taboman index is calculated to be 0.966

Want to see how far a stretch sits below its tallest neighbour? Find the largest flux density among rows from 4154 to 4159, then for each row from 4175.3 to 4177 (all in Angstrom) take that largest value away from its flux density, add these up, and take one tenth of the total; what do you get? 0.08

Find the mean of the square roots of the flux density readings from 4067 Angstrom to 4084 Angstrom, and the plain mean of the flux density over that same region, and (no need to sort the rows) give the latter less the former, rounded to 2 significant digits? 6.2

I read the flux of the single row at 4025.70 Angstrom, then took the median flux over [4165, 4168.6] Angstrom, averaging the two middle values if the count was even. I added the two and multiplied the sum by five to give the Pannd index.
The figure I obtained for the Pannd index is 81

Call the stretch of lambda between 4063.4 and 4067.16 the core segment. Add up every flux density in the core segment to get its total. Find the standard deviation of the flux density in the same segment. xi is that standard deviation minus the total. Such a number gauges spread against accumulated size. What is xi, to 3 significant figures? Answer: -36.3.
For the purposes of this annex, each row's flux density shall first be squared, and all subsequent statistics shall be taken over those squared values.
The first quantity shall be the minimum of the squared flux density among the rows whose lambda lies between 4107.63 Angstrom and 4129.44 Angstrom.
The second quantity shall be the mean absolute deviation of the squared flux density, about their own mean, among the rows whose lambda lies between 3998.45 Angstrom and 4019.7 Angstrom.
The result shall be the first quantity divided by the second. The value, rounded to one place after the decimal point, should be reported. 5.5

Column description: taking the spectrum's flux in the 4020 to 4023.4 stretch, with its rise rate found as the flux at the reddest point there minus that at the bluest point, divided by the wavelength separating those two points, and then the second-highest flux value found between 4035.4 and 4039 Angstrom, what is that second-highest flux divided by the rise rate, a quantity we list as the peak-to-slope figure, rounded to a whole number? -31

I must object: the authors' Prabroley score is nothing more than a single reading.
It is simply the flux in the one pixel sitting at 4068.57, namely 10.5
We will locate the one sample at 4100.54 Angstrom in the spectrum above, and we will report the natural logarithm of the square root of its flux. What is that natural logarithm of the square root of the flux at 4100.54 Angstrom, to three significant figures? 1.14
